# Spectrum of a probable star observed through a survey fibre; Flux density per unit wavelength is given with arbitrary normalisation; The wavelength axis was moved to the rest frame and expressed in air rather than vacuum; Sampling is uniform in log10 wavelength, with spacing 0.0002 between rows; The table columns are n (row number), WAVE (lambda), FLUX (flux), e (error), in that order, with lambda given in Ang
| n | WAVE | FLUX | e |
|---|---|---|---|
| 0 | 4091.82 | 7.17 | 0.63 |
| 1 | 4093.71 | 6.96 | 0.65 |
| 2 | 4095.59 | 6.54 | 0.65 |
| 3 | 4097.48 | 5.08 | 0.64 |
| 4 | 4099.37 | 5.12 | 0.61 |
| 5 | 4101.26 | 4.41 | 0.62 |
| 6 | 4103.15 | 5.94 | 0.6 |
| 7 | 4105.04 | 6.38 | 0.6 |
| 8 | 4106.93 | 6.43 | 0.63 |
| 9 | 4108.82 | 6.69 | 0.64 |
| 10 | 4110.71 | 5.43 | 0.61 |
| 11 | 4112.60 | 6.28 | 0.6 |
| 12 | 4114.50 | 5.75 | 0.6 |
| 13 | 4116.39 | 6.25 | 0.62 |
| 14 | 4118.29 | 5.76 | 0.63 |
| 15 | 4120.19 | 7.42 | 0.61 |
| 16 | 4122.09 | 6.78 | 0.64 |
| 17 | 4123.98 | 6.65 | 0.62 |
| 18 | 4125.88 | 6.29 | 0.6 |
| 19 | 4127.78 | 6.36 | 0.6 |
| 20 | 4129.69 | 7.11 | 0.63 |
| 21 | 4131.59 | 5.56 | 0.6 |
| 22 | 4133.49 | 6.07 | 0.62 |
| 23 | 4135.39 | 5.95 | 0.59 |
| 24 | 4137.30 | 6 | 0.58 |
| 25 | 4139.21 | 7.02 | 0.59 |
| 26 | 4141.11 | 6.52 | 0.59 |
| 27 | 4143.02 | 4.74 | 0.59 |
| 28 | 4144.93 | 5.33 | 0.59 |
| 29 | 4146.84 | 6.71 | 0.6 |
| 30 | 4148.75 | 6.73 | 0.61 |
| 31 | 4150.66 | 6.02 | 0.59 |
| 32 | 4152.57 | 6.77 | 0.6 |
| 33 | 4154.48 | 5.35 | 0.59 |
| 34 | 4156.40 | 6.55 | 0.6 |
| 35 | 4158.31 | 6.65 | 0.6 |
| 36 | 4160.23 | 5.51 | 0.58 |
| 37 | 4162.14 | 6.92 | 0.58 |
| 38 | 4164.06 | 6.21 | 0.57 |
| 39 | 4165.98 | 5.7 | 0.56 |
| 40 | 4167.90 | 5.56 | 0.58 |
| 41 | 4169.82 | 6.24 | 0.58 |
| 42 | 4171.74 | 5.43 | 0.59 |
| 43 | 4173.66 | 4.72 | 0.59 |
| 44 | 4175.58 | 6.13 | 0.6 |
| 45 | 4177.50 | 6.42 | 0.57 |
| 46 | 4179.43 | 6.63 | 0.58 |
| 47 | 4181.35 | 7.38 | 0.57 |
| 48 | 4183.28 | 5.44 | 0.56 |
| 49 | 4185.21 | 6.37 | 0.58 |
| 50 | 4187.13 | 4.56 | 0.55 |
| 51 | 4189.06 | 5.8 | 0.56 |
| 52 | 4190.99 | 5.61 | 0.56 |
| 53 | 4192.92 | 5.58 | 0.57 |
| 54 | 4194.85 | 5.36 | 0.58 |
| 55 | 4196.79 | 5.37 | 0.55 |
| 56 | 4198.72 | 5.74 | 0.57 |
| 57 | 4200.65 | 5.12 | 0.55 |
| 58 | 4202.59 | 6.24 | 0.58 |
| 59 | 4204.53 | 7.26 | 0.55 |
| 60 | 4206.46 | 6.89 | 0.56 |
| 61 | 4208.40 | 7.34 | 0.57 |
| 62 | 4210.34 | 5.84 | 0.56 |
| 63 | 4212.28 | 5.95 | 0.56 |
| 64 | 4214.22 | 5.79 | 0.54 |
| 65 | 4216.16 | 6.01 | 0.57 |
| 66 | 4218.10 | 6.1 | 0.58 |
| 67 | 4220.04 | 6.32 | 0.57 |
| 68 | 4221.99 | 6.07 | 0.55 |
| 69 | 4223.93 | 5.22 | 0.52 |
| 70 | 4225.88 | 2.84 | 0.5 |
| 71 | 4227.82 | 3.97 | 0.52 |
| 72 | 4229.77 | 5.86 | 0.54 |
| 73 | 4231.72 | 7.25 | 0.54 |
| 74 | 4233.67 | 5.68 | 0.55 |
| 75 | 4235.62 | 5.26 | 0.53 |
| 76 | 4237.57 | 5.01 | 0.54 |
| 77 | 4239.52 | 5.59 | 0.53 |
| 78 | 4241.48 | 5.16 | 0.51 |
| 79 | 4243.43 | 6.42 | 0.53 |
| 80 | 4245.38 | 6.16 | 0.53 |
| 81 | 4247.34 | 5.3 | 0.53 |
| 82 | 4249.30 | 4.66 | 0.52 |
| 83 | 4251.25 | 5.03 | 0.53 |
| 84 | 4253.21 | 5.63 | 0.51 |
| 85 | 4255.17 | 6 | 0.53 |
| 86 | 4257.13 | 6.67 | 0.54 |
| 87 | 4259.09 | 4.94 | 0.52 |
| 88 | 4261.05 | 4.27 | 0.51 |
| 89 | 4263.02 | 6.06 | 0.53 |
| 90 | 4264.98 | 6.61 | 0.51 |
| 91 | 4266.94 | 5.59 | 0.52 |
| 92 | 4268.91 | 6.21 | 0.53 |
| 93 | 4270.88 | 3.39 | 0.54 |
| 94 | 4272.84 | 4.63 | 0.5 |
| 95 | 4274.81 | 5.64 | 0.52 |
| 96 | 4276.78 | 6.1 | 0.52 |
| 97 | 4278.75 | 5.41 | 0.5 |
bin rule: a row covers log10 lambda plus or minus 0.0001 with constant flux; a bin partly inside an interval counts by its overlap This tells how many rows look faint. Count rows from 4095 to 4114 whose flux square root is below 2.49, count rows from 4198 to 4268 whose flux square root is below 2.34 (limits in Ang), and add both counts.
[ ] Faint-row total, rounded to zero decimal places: 17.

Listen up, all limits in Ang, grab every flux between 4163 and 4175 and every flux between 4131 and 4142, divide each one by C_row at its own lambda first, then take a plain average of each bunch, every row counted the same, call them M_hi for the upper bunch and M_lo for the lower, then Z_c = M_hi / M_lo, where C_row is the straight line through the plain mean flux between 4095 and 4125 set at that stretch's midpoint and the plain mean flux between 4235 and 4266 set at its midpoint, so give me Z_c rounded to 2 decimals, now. 0.93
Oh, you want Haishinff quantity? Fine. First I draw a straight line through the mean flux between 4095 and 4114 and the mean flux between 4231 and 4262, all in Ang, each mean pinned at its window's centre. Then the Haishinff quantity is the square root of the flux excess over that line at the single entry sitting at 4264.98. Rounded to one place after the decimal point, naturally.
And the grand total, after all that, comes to 1.0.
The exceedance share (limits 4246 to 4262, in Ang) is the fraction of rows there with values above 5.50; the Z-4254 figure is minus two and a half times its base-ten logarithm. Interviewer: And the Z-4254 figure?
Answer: 1.06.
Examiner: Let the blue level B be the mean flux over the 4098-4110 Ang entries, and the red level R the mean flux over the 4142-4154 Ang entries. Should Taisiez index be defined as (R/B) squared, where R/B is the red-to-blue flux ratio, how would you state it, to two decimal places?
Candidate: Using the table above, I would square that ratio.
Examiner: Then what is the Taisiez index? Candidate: 1.08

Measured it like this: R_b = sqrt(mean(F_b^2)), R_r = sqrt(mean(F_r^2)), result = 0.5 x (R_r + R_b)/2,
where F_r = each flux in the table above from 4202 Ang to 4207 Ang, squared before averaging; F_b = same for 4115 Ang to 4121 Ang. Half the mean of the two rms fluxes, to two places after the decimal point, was 3.33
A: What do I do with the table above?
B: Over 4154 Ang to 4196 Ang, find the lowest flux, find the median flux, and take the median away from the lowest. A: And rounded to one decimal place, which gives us -1.2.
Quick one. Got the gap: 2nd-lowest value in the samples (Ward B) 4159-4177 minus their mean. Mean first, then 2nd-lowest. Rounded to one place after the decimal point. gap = -0.4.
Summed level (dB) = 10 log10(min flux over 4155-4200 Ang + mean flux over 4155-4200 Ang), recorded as 10.2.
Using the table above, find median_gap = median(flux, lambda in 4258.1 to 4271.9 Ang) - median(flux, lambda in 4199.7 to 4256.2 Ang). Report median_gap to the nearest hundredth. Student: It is -0.25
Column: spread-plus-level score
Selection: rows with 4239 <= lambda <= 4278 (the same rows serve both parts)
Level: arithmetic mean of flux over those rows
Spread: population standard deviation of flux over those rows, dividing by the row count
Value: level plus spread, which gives 6.32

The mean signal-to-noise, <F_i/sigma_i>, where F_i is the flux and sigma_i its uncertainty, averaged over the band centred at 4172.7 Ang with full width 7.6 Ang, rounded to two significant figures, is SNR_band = 9.5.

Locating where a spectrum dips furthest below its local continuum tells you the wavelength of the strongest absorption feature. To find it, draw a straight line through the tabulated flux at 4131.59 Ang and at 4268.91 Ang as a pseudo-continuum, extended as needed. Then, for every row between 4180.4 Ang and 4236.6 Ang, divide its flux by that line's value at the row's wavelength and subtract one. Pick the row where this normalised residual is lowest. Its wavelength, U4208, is 4225.88 Ang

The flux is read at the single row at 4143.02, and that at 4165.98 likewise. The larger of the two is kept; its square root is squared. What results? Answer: 5.7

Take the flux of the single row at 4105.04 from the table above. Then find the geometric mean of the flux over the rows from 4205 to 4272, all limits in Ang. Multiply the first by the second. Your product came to 35.2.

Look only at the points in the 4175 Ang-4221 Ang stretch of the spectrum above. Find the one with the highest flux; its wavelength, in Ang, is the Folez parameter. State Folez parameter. 4181.35 Ang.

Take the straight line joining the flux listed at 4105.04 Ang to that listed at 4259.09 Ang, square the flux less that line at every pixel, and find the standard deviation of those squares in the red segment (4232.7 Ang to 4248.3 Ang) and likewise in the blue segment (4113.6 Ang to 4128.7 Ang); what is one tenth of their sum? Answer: 0.11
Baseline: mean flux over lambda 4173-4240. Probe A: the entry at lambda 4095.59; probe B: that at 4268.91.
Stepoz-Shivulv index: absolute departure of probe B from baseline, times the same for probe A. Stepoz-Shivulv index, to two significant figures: 0.31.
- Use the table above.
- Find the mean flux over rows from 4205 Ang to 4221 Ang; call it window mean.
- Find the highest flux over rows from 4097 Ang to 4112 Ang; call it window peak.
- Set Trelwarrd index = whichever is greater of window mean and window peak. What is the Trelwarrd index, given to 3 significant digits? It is 6.69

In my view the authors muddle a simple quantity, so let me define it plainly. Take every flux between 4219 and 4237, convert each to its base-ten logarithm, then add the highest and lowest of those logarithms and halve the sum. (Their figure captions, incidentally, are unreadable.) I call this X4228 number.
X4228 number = 0.657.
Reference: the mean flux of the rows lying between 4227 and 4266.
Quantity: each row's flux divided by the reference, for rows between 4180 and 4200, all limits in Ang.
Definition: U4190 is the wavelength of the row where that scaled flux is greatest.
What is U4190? 4181.35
